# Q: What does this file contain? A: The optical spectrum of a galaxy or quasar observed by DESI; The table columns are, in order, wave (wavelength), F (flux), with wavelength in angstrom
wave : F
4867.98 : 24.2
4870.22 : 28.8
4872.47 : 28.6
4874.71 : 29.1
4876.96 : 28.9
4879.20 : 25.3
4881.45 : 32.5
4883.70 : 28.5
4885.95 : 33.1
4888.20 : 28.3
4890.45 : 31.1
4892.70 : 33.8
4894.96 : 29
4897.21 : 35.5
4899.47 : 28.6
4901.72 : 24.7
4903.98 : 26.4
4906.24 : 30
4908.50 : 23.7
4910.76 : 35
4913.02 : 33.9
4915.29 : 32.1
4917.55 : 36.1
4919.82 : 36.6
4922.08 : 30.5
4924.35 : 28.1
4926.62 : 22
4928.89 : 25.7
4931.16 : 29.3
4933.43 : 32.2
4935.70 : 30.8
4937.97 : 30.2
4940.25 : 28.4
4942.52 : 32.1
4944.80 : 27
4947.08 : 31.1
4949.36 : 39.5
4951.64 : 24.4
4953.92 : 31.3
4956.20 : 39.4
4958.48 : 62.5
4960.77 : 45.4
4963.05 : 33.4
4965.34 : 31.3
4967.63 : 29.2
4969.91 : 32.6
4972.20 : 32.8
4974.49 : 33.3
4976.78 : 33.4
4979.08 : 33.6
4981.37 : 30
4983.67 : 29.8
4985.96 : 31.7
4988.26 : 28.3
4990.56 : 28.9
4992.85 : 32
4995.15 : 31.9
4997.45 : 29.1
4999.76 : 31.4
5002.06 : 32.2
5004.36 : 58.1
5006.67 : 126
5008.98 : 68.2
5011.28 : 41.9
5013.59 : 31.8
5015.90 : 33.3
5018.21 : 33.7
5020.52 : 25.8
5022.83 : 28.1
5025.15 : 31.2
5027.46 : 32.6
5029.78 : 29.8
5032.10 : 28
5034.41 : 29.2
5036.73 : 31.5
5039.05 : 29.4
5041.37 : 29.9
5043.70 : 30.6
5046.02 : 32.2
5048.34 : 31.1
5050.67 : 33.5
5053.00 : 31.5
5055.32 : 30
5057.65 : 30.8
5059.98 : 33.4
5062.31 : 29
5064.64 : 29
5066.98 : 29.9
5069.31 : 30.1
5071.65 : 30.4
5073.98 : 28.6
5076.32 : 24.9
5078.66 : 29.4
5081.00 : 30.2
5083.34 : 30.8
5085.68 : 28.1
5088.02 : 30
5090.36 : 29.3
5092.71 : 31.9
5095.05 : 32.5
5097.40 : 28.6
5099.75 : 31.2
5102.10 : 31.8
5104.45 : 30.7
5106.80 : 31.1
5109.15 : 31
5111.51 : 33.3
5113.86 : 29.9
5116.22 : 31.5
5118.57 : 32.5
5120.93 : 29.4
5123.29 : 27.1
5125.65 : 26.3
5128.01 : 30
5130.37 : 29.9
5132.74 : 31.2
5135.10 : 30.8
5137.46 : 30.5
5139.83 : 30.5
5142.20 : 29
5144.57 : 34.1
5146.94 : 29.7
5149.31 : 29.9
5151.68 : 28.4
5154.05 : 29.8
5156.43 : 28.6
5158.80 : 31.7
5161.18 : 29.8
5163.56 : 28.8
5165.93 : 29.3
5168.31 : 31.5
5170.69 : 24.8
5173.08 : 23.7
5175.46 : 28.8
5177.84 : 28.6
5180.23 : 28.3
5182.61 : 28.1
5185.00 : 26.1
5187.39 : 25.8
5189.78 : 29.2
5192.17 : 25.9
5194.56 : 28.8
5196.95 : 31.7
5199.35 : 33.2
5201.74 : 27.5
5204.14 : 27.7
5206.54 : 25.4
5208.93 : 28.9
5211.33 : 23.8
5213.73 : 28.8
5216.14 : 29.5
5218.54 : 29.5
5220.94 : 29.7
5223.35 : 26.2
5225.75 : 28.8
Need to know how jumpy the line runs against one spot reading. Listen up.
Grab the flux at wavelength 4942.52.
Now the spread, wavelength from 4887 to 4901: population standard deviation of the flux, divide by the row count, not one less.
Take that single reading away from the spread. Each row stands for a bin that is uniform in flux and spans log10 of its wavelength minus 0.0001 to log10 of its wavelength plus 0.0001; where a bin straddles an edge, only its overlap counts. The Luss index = -29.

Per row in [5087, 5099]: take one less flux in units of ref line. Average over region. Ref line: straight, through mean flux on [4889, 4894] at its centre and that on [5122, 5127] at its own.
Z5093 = -0.11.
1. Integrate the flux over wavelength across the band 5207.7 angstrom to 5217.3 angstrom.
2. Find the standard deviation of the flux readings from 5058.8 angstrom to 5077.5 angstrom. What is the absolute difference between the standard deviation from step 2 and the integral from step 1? 264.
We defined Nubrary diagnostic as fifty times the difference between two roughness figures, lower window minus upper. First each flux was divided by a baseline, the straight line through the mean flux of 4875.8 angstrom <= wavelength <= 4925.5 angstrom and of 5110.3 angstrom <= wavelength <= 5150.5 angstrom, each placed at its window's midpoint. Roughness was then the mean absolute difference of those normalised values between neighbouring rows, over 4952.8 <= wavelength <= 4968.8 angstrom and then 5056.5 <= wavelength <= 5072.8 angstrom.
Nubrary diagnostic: 15.3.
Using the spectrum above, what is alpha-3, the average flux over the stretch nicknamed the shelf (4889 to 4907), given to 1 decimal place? 29.9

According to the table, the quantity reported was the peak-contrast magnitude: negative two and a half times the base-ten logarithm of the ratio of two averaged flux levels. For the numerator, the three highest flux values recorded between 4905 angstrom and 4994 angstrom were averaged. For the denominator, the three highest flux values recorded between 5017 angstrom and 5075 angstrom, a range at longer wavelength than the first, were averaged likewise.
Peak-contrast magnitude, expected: -0.4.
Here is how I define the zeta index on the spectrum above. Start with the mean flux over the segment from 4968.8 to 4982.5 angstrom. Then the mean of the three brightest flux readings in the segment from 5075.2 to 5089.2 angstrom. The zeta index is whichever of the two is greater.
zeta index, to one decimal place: 32.6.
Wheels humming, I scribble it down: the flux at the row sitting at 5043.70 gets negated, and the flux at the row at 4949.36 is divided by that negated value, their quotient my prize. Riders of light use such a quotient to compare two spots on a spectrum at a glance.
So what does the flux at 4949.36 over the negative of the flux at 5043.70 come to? -1.29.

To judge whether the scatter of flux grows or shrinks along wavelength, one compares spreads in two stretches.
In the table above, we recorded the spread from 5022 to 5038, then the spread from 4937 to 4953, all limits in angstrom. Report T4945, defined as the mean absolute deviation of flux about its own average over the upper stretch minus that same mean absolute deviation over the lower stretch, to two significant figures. -1.8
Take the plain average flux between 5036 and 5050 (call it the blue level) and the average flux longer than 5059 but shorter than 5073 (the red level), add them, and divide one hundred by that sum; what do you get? 1.637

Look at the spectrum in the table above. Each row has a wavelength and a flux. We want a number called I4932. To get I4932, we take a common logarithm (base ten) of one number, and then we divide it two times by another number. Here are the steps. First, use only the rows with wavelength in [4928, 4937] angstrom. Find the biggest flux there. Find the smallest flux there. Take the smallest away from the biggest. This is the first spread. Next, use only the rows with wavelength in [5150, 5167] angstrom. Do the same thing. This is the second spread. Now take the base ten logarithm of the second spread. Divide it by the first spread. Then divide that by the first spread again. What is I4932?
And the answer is 0.012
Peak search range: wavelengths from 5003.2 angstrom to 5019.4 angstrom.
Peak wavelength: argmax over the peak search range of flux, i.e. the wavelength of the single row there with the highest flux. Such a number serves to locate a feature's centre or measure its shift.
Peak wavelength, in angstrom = 5006.67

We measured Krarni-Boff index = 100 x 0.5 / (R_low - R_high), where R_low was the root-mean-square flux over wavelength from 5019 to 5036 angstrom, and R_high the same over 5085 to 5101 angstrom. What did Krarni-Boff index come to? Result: -53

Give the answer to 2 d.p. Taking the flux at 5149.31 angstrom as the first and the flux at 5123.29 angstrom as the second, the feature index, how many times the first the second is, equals 0.91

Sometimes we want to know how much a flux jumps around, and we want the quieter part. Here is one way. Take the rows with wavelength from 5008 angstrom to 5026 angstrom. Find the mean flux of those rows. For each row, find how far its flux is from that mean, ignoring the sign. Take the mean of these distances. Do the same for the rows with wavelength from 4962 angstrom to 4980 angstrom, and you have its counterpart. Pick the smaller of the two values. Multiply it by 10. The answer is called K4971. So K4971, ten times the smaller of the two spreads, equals 11.0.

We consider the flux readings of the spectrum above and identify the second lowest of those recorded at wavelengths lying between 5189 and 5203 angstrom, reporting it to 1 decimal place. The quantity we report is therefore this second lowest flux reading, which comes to 27.5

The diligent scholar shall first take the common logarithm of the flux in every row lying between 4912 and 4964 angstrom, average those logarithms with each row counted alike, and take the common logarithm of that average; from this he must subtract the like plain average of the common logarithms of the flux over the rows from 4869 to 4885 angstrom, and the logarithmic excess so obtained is -1.280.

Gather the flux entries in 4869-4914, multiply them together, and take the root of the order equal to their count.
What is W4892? 29.6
